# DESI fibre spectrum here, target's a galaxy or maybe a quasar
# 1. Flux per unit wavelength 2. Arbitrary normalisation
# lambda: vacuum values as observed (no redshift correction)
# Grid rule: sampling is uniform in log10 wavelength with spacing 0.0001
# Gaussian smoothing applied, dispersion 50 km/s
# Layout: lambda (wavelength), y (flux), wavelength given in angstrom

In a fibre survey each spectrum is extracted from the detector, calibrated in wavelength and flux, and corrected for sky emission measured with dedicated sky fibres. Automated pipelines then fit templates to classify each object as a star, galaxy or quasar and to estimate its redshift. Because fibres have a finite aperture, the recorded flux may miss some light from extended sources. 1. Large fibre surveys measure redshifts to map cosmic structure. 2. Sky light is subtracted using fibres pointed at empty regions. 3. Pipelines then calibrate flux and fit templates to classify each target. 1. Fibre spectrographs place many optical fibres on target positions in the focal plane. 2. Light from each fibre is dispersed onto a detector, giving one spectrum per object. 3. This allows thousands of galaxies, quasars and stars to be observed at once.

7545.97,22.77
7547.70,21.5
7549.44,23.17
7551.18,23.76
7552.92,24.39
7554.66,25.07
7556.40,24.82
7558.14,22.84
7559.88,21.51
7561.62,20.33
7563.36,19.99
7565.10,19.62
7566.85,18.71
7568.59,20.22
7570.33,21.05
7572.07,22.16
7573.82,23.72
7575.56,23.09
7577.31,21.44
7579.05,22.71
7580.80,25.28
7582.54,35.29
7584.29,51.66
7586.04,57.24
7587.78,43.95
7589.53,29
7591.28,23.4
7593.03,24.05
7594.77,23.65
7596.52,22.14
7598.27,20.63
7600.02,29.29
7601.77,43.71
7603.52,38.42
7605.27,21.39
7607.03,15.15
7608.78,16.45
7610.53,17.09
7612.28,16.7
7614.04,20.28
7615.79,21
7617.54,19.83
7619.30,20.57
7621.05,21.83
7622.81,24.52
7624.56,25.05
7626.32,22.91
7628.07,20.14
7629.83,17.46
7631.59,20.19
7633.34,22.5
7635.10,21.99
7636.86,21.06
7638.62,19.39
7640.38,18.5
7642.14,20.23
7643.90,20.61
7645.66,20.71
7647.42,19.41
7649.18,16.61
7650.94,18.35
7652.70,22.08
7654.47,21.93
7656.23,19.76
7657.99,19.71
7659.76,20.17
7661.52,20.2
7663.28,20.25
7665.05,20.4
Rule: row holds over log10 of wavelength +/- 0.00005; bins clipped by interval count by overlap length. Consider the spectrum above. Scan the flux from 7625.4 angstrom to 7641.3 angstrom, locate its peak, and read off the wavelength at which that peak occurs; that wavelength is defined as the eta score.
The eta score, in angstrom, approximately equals 7626.32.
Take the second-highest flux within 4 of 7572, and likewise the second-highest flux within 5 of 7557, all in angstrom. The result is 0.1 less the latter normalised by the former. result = -1.0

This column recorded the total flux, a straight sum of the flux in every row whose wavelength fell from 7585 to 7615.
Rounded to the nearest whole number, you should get 463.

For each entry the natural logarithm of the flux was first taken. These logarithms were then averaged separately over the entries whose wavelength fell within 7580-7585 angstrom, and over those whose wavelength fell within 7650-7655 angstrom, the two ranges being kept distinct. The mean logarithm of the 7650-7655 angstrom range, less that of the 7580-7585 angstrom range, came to -0.55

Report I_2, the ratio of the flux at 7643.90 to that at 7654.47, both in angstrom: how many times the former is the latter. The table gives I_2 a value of 0.94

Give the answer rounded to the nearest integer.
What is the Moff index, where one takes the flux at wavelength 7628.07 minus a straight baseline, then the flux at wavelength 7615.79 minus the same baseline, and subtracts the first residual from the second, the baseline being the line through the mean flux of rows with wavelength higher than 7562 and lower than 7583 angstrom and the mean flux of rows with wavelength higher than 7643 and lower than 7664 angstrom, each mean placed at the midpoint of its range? 0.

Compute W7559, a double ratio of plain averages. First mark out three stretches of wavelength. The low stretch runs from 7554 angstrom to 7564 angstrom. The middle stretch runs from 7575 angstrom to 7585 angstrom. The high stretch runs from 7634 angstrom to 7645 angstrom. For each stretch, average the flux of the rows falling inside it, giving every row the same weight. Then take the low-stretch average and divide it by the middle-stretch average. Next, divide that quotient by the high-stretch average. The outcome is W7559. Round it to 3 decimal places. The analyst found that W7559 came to 0.037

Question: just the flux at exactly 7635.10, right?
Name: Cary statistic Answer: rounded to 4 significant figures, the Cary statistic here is 21.99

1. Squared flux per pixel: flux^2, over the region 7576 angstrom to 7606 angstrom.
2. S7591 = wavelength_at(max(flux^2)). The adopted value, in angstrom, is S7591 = 7586.04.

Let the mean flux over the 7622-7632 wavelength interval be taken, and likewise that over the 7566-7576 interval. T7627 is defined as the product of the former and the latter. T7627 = 467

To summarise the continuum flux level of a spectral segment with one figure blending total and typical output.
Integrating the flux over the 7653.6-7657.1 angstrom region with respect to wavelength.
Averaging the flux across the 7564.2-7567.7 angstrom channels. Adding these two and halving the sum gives 46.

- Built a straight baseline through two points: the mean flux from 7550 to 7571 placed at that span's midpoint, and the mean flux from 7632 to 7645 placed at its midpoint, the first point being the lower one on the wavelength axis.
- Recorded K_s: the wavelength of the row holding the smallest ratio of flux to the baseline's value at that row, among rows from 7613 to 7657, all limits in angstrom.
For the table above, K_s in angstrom 7649.18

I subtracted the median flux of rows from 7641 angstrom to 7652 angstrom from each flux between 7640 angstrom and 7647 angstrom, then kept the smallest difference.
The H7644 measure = -1.3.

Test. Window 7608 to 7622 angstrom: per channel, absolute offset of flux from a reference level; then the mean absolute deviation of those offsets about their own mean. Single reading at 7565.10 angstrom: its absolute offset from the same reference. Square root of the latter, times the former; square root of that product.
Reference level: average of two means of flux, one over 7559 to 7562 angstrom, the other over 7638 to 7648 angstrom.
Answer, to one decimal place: 1.1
